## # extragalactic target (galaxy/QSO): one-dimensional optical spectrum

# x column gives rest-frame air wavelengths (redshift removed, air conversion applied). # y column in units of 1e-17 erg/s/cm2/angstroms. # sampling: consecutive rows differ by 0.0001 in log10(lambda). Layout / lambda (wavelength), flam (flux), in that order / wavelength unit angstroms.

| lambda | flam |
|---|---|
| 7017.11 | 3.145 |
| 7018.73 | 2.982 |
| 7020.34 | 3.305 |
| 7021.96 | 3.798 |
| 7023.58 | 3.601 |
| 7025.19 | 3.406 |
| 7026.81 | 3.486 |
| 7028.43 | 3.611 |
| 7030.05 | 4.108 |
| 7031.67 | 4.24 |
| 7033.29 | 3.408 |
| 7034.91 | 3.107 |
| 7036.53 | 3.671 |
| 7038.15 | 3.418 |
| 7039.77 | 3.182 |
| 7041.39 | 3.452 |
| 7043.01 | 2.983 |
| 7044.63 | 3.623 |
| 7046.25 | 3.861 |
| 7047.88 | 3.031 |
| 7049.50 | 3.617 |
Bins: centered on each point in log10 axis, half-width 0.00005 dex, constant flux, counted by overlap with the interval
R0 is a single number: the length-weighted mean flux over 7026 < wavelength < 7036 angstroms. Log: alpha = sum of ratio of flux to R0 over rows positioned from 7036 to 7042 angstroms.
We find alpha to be 3.75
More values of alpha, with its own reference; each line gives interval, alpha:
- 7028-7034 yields 4.20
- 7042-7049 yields 3.69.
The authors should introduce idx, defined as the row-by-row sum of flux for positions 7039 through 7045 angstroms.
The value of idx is 13.2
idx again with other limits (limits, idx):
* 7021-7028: 14.3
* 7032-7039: 13.6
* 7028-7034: 15.4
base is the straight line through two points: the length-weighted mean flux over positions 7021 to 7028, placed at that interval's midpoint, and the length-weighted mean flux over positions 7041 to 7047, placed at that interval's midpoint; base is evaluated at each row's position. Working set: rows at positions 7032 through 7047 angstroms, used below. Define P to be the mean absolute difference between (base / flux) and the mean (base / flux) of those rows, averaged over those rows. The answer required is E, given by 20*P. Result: 1.37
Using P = 0.068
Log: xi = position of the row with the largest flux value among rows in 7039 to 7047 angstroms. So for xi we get 7046.25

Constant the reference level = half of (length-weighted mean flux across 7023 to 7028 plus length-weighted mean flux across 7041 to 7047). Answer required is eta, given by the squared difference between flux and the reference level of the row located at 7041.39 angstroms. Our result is 0.00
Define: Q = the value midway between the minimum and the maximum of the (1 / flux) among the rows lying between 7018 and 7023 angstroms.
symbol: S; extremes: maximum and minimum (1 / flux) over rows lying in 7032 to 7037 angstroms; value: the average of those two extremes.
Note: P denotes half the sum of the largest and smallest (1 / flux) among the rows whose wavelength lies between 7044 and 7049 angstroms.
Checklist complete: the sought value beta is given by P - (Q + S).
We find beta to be -0.30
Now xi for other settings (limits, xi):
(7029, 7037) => 7031.67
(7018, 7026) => 7021.96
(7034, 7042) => 7036.53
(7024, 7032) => 7031.67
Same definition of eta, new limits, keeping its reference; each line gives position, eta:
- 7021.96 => 0.09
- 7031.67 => 0.56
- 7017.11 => 0.12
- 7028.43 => 0.01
